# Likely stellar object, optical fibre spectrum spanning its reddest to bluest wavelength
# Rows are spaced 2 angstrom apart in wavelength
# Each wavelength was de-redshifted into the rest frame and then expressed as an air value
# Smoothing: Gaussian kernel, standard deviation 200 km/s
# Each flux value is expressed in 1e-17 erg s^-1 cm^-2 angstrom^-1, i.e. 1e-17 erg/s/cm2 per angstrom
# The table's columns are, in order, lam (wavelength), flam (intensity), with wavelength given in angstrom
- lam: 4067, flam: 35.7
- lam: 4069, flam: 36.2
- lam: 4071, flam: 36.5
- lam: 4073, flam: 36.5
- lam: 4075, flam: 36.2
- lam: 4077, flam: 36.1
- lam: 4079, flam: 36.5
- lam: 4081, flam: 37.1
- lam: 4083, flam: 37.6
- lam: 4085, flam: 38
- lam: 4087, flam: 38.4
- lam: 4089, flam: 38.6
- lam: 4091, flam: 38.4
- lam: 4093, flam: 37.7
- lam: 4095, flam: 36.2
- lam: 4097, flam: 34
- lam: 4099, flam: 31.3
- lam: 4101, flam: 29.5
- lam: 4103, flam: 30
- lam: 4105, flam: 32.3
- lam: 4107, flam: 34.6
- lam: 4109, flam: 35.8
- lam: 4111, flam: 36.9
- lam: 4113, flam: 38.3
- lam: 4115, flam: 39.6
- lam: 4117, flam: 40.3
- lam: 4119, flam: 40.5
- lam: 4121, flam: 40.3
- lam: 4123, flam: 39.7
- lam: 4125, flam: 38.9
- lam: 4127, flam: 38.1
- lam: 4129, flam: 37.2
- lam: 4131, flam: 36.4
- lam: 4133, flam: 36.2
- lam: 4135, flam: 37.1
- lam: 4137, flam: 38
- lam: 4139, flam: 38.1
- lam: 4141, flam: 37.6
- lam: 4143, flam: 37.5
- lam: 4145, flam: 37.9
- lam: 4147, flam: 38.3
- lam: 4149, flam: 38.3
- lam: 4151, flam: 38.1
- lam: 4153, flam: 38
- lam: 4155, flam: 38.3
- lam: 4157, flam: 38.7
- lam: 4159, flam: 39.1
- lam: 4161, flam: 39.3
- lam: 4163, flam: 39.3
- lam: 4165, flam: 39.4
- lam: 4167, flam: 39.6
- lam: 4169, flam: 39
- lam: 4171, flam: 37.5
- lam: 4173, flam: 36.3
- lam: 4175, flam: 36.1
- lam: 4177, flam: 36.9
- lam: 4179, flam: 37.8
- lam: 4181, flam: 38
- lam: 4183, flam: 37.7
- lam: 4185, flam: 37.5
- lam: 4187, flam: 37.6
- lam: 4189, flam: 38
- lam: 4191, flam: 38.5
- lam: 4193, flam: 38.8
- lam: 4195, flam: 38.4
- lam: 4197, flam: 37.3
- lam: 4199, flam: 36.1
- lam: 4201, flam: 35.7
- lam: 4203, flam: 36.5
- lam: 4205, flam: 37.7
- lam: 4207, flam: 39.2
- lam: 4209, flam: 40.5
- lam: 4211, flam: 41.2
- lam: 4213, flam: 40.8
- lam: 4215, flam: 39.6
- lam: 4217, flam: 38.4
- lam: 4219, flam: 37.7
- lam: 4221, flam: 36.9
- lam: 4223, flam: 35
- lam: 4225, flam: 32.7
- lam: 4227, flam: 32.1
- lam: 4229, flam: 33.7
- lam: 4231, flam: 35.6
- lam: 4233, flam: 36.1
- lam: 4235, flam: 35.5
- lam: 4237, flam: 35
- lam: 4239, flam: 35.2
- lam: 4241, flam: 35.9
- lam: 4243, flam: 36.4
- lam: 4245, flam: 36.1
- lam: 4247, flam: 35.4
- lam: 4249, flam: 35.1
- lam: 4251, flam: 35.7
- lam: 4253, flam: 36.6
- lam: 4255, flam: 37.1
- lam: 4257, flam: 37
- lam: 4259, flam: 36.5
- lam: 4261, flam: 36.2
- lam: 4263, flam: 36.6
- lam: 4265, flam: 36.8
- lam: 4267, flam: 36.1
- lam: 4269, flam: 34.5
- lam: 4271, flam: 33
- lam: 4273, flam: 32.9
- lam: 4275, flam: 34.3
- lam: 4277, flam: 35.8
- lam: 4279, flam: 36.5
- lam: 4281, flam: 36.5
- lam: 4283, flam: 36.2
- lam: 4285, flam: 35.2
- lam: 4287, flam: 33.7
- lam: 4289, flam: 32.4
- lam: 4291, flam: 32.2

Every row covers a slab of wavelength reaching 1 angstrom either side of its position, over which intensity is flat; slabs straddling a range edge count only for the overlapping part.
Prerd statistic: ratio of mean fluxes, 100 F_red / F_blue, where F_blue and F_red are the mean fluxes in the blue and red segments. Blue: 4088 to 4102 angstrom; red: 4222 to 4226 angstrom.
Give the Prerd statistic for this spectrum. 96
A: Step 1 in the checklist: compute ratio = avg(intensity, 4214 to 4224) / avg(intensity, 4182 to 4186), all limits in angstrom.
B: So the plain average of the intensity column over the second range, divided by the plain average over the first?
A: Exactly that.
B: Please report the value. 0.998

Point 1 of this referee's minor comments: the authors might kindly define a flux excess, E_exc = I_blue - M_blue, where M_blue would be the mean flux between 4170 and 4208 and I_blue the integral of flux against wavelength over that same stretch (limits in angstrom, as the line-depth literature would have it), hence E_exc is 1386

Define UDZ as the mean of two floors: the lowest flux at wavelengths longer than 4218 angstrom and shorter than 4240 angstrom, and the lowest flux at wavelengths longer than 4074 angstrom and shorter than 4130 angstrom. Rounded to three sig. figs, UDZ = 30.8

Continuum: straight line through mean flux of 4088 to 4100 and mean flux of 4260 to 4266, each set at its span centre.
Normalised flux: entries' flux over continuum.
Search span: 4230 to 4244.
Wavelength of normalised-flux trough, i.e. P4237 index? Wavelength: 4237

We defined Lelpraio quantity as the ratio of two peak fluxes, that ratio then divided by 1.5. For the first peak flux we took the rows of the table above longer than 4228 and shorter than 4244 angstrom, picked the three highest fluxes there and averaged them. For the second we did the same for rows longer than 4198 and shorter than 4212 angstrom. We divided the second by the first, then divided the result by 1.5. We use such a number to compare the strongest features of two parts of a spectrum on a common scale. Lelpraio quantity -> 0.74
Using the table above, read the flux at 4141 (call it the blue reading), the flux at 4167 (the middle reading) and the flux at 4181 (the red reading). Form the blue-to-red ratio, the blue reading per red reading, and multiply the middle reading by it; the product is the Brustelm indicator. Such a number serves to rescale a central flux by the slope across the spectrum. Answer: 39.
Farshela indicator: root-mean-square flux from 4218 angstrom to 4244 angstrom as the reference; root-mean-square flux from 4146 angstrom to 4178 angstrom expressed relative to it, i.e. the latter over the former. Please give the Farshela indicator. 1.086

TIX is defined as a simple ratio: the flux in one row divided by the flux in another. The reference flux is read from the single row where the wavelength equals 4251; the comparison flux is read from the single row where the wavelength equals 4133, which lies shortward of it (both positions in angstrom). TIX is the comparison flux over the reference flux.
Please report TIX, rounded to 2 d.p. 1.01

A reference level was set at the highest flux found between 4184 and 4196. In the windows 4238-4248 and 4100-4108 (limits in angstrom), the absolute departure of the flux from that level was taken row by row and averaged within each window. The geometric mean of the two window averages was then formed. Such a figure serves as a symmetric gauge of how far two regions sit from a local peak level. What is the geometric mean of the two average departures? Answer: 4.6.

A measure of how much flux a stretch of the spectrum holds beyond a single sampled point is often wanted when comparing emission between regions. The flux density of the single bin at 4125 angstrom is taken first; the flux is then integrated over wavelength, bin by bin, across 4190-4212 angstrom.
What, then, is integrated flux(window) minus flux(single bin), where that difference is 801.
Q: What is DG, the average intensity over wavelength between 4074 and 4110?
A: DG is 35.5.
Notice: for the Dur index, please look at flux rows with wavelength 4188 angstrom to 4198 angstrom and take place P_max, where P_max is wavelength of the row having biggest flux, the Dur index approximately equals 4193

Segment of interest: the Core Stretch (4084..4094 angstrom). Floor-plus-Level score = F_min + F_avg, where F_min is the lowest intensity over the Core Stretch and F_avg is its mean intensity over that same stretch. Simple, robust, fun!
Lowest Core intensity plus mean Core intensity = 75.9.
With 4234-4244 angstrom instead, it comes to 70.6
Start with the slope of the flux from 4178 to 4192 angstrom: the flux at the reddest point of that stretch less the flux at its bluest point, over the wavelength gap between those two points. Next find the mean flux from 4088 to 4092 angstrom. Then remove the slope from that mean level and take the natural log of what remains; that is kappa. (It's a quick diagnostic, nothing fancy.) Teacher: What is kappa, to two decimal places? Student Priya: 3.65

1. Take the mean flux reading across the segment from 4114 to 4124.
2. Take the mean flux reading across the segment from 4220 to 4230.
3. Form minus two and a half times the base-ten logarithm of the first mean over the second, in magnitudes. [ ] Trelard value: -0.18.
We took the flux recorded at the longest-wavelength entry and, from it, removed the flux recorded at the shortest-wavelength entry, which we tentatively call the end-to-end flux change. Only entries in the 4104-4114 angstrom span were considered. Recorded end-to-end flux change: 6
